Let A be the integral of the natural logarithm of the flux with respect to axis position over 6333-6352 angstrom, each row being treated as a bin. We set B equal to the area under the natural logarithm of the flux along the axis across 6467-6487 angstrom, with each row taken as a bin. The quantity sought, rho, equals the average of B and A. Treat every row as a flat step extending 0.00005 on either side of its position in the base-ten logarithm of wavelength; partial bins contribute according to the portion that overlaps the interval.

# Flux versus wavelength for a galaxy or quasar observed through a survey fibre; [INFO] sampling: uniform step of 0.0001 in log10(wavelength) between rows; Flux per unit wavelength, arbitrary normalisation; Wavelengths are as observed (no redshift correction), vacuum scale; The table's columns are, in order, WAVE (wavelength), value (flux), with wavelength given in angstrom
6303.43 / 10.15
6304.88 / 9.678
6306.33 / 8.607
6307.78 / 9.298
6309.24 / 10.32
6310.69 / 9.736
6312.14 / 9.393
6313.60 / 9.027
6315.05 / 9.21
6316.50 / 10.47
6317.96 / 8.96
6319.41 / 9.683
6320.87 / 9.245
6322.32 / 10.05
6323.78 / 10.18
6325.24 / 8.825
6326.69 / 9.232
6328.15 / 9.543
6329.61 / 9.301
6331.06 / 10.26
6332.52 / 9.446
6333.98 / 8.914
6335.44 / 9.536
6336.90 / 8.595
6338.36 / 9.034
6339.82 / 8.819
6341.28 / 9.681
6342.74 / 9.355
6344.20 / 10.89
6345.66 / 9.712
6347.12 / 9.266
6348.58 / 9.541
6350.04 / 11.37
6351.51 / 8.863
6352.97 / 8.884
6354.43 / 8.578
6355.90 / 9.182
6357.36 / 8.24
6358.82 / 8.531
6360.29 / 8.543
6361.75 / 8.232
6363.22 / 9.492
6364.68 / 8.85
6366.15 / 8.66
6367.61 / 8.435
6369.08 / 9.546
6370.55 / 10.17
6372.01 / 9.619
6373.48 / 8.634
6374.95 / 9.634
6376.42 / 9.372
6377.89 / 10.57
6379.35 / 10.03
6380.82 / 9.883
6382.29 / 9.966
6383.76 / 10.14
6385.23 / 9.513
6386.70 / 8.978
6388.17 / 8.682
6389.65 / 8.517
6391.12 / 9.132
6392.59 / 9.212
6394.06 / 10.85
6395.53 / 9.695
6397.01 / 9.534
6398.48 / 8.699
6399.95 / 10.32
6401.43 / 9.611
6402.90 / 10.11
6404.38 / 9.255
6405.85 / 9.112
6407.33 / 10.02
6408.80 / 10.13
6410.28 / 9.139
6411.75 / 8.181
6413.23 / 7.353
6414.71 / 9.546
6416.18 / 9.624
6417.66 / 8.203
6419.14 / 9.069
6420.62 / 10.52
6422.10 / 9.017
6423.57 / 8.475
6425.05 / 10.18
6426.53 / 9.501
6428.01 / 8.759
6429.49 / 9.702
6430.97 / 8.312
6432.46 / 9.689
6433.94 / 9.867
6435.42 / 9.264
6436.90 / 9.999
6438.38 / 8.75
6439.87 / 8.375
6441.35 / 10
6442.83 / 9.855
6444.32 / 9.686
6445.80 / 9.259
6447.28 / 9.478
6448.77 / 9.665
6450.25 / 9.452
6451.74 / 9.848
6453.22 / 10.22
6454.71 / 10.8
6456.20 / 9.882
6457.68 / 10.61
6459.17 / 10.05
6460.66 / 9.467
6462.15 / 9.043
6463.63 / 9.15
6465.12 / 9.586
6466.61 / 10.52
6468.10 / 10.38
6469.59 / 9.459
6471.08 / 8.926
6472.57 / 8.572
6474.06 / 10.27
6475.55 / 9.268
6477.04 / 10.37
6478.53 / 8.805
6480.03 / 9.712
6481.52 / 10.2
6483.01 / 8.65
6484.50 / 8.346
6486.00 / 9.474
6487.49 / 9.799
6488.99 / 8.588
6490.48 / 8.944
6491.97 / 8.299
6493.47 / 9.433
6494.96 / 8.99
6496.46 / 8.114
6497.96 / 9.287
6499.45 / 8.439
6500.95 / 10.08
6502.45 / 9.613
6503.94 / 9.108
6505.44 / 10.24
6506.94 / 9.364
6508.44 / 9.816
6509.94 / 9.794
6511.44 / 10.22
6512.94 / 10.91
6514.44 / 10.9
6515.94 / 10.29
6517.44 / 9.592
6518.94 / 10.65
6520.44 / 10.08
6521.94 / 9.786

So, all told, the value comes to 43.8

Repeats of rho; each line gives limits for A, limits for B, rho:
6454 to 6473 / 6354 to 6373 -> 42.4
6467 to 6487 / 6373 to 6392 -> 43.8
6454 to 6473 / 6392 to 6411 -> 43.1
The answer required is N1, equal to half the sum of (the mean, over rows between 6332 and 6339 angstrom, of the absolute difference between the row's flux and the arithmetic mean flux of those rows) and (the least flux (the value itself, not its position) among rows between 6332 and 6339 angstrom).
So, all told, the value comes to 4.45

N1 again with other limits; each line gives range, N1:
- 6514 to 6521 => 4.99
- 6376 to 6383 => 4.82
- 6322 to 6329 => 4.63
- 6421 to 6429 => 4.50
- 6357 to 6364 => 4.29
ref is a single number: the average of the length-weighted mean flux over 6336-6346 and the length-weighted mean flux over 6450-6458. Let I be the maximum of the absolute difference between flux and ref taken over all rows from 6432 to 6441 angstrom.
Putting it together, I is 1.4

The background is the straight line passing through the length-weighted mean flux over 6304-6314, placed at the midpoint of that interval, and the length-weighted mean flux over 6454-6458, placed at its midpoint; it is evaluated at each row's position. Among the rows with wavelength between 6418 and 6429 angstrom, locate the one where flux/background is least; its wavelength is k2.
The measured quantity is 6423.57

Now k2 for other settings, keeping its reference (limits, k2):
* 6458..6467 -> 6462.15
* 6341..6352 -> 6351.51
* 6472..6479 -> 6472.57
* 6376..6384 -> 6376.42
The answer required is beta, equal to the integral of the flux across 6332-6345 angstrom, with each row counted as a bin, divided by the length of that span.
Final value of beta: 9.36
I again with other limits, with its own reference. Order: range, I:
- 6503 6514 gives 1.1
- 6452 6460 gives 1.0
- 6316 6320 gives 0.8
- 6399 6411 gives 0.7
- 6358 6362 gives 1.6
